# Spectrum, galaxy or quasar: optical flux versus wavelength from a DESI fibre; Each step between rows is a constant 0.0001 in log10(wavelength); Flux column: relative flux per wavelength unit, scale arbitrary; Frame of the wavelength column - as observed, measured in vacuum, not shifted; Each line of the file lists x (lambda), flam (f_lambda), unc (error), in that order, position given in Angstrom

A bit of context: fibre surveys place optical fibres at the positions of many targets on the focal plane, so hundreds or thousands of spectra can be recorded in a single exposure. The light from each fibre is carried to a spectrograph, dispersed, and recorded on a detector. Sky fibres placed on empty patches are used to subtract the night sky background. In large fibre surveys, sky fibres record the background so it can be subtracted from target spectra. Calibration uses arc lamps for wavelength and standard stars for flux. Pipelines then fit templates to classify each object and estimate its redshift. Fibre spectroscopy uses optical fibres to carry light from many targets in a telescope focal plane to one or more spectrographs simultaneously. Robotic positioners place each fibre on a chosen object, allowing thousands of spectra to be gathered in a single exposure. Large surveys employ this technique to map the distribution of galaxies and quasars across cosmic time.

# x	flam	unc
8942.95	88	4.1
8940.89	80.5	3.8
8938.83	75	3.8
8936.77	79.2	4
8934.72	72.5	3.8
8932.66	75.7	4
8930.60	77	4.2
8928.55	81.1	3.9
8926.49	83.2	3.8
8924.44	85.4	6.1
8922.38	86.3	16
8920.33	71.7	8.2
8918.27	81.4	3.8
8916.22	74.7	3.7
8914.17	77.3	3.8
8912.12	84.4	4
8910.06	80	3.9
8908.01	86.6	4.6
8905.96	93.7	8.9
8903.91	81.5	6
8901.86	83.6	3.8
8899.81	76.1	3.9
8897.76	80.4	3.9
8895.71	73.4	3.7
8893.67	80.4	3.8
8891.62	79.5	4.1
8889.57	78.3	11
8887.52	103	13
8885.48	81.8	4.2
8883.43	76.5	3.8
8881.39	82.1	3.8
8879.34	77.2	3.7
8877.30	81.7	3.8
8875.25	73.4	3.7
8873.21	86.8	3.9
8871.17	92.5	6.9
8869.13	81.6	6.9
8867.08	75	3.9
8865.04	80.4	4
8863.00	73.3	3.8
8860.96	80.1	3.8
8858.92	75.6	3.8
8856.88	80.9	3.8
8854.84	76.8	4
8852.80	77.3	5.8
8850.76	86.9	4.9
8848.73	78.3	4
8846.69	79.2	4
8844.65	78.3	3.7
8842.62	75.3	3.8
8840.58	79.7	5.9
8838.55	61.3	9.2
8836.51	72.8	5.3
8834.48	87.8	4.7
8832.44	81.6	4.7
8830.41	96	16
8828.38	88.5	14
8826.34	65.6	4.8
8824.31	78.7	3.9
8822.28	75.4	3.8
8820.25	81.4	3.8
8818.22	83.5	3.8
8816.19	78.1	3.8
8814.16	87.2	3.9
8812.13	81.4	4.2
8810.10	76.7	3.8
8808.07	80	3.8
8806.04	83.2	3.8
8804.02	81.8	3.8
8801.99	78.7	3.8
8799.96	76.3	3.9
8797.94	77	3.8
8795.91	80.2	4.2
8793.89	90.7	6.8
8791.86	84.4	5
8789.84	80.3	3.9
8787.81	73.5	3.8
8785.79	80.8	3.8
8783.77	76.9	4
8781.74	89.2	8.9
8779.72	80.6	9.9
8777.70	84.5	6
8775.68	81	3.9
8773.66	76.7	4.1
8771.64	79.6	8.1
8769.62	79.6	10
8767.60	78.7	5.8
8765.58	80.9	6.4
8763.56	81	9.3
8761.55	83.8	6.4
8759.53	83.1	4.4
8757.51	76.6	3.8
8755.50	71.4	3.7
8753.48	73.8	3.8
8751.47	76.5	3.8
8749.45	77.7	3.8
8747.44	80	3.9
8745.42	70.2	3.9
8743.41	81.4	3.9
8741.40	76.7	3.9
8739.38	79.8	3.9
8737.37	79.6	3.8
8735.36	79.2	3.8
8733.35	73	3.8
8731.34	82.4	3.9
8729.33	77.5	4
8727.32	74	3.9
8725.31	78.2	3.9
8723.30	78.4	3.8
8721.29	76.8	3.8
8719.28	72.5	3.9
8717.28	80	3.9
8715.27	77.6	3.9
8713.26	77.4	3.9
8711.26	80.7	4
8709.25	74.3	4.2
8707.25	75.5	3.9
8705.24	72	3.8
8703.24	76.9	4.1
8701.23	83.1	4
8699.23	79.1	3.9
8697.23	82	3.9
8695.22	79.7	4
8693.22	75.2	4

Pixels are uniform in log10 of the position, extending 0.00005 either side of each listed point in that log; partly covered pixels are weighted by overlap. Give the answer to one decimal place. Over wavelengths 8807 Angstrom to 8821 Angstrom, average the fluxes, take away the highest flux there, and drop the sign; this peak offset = 6.0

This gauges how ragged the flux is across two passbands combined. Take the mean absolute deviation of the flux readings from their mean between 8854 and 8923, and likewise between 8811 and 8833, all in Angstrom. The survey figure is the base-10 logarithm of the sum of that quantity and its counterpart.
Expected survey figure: 0.99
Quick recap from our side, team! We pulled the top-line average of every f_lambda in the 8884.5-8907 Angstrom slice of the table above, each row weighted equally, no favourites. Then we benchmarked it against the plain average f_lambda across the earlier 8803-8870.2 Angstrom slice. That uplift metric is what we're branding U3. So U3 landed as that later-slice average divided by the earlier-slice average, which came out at 1.04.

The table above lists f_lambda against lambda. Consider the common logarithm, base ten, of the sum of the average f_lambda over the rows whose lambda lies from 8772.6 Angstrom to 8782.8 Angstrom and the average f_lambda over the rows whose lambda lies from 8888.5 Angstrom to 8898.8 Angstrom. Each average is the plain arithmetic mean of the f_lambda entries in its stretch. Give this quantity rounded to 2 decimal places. 2.21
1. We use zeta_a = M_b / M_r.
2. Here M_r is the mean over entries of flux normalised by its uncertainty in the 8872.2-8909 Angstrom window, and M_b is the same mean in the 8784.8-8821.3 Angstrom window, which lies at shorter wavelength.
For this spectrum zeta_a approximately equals 1.11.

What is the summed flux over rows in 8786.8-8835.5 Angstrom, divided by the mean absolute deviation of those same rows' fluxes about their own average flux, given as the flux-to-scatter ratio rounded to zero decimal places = 437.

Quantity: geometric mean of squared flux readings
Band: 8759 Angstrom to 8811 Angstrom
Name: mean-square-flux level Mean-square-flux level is 6505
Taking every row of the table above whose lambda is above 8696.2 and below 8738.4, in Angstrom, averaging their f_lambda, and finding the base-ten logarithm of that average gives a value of 1.89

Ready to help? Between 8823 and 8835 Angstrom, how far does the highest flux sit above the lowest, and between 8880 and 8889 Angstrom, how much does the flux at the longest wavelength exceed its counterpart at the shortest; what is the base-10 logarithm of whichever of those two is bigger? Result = 1.48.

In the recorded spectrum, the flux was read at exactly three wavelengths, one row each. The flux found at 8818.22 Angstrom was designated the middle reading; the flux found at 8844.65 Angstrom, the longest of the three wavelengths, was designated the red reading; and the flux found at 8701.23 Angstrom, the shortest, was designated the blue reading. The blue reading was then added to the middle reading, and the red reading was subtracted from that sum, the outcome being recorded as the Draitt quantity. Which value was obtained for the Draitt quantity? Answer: 88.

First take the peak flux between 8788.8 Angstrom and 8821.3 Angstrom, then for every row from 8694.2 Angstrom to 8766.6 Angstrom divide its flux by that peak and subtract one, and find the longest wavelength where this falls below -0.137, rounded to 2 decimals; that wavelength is 8757.51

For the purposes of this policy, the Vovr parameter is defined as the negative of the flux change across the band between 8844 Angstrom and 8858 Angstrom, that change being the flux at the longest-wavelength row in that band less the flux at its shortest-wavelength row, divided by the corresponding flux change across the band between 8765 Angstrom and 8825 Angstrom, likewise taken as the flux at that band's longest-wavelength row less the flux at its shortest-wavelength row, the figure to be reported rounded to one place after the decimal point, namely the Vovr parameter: 1.2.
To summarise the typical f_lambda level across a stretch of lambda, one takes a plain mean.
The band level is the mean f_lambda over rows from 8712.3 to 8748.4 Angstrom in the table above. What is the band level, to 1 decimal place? 77.5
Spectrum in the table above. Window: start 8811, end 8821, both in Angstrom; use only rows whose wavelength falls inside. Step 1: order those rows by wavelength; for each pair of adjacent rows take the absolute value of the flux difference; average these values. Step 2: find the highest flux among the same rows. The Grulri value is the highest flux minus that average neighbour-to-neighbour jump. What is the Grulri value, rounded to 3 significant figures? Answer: 81.6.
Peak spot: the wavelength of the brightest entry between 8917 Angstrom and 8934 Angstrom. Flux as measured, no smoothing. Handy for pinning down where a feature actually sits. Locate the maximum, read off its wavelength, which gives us 8922.38 Angstrom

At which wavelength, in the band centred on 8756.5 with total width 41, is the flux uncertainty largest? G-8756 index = 8769.62 Angstrom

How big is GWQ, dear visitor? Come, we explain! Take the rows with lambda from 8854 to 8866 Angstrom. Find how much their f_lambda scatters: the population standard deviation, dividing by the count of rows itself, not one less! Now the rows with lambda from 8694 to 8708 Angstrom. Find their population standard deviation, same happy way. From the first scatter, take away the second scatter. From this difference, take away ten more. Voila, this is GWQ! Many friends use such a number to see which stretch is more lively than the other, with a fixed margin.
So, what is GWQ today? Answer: -10.7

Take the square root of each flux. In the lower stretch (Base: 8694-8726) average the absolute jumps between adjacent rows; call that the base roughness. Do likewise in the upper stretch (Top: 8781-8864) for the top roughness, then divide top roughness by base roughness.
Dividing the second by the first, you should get 1.91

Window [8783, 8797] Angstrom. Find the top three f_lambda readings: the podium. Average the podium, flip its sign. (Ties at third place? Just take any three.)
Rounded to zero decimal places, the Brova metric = -85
